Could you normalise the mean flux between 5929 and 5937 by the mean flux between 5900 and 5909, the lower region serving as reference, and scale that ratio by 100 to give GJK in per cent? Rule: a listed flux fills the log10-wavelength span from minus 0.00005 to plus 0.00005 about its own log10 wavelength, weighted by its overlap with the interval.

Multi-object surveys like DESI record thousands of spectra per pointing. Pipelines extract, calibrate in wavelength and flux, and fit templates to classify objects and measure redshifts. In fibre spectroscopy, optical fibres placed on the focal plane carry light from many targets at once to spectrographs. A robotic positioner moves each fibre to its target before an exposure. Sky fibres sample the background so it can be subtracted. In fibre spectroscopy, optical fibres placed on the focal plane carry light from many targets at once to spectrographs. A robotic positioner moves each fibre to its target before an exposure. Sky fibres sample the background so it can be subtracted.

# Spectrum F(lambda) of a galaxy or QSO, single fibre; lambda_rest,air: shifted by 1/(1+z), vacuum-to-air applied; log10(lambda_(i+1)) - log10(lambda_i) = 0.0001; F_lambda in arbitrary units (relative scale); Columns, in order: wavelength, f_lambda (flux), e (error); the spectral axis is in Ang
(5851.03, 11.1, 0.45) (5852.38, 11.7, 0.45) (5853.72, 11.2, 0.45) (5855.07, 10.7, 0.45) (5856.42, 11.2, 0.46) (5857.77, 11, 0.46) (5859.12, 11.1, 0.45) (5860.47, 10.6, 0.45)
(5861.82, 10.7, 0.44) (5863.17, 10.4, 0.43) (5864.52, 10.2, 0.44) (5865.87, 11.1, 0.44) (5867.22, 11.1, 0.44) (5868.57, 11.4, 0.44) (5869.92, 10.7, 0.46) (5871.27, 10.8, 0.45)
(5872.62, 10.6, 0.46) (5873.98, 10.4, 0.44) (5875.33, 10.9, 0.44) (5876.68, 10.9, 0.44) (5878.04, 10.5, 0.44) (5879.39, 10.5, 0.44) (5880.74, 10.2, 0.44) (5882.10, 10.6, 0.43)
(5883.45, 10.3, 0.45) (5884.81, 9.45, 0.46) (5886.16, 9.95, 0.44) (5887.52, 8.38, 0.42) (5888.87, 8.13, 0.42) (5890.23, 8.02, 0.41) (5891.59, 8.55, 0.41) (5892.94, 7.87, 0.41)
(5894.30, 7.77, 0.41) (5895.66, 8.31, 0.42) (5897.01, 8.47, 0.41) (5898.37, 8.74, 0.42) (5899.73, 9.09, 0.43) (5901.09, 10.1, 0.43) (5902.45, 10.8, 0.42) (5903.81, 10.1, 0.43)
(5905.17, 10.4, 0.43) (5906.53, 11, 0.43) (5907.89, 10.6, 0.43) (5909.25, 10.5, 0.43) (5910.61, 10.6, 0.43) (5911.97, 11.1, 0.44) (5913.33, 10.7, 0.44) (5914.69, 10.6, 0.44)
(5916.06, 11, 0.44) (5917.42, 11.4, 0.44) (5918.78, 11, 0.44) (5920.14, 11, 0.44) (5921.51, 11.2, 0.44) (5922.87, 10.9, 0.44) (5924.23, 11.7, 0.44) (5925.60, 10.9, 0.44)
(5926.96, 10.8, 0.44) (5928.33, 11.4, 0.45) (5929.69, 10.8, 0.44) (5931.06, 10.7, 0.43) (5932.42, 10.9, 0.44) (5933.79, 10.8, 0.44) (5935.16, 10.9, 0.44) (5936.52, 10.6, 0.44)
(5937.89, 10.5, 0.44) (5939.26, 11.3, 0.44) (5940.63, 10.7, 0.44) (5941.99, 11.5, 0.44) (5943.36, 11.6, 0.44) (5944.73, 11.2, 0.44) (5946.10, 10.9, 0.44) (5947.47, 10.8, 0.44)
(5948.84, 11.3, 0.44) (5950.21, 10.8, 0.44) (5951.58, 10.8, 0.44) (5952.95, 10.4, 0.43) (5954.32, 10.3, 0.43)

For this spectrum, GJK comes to 103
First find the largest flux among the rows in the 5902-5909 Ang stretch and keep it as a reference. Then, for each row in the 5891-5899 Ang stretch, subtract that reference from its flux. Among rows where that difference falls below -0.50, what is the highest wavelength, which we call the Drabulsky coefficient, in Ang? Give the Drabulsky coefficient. 5898.37 Ang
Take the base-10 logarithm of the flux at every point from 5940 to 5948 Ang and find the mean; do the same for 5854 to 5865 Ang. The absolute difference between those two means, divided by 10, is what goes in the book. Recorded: 0.0015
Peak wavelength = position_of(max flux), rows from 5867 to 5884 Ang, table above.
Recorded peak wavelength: 5868.57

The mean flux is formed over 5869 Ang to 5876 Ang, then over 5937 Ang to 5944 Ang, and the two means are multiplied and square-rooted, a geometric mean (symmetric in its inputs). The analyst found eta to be 10.9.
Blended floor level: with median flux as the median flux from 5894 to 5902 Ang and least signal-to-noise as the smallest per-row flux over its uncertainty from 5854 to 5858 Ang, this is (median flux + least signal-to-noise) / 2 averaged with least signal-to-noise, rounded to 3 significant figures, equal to 20.0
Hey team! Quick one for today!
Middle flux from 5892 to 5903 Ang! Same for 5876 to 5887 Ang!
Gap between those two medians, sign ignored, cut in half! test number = 0.90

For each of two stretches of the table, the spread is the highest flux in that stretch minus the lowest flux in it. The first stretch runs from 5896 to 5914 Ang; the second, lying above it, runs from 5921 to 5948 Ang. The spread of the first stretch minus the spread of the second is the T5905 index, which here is 1.4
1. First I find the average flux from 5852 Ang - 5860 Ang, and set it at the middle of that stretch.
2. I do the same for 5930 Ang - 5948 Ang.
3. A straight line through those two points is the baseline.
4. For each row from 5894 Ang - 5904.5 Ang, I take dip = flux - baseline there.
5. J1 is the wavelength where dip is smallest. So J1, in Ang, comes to 5894.30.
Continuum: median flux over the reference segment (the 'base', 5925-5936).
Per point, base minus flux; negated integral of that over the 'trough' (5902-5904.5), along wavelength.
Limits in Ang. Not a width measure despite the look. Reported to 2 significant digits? -1.1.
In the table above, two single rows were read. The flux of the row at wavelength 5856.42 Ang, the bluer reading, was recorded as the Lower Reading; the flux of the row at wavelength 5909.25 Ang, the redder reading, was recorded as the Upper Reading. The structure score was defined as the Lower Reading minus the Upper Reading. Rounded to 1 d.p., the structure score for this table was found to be 0.7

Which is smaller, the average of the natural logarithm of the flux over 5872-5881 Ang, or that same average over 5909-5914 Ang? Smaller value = 2.36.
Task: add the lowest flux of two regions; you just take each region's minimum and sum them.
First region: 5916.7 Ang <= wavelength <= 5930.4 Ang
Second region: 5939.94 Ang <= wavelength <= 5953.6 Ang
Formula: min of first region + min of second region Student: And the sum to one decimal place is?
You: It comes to 21.2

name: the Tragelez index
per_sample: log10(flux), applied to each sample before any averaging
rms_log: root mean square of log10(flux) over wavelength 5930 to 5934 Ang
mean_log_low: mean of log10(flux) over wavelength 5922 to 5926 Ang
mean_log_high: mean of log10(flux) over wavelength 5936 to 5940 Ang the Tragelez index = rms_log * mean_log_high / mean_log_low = 1.02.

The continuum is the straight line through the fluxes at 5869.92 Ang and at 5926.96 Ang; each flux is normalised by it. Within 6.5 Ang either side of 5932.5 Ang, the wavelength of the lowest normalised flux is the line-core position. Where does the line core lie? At 5937.89 Ang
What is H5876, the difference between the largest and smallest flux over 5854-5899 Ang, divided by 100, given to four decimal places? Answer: 0.0363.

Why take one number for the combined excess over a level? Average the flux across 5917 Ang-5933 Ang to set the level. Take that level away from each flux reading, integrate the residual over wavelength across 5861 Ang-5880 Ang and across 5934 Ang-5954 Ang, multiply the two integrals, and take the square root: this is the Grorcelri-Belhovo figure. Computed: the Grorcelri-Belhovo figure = 4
